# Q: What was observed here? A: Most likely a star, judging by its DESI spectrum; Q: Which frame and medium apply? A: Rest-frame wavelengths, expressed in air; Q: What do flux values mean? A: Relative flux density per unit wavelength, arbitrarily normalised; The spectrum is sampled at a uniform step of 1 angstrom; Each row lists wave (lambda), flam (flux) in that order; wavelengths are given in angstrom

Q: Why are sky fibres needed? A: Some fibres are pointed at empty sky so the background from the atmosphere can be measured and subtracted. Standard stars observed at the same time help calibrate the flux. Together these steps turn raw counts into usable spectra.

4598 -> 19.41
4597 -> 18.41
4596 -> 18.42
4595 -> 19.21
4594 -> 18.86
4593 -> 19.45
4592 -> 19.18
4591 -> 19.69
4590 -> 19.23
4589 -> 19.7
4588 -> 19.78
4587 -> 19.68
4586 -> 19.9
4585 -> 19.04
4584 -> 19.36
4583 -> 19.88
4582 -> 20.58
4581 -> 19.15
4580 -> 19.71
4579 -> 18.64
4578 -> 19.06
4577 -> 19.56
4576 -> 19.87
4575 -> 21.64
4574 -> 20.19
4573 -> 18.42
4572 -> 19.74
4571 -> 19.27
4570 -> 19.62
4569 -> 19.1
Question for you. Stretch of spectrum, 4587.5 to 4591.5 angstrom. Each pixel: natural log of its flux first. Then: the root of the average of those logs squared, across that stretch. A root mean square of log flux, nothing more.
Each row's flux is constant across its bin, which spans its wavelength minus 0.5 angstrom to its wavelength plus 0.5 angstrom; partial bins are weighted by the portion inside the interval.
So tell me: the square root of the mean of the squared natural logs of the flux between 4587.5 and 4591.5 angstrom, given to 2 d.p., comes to 2.98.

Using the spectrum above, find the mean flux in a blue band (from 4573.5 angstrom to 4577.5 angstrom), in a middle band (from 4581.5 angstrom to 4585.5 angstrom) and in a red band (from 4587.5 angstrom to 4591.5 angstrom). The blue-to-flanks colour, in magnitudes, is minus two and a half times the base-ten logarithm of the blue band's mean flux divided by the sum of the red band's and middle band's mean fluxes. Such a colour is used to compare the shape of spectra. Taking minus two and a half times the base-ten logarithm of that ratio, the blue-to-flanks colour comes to 0.717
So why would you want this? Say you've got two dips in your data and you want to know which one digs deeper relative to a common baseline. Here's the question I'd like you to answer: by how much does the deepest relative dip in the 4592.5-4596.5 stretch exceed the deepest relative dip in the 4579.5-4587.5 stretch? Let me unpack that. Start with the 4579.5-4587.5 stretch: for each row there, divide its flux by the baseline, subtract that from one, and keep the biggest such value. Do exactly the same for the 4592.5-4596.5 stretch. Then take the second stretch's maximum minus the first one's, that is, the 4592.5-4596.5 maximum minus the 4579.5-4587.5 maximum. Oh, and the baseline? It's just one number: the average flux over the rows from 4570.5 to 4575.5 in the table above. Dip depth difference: 0.03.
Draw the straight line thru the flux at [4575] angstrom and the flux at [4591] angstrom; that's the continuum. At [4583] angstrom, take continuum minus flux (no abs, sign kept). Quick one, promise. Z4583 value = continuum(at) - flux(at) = 0.8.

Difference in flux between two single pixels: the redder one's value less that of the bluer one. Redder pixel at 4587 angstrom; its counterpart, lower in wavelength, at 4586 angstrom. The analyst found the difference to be -0.2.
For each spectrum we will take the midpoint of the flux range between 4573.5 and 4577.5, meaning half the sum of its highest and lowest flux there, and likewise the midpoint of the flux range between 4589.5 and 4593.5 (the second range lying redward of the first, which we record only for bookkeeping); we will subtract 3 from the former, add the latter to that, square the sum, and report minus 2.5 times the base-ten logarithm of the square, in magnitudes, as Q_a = -7.84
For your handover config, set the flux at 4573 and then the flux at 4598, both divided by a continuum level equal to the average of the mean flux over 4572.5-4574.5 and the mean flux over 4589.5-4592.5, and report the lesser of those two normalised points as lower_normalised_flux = 0.95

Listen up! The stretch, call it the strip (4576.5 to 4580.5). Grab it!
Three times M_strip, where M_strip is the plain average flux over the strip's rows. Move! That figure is 57.7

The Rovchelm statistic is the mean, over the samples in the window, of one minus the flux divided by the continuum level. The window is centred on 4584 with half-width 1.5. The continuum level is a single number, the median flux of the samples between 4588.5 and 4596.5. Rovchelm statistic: -0.011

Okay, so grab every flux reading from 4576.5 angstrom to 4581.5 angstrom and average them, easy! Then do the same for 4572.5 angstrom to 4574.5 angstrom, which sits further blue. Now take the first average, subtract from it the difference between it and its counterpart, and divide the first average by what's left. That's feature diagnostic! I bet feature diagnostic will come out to 0.996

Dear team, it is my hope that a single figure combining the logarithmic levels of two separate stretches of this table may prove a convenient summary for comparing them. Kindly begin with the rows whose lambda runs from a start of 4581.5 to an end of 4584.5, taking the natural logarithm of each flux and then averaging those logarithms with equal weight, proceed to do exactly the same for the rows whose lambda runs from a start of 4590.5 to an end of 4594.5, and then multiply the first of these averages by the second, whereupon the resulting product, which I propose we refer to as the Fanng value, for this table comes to 8.86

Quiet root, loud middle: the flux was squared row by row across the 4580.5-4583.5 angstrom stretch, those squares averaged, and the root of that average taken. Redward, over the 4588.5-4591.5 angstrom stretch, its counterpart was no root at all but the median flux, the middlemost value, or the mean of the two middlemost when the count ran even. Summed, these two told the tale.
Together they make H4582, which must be 39.57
